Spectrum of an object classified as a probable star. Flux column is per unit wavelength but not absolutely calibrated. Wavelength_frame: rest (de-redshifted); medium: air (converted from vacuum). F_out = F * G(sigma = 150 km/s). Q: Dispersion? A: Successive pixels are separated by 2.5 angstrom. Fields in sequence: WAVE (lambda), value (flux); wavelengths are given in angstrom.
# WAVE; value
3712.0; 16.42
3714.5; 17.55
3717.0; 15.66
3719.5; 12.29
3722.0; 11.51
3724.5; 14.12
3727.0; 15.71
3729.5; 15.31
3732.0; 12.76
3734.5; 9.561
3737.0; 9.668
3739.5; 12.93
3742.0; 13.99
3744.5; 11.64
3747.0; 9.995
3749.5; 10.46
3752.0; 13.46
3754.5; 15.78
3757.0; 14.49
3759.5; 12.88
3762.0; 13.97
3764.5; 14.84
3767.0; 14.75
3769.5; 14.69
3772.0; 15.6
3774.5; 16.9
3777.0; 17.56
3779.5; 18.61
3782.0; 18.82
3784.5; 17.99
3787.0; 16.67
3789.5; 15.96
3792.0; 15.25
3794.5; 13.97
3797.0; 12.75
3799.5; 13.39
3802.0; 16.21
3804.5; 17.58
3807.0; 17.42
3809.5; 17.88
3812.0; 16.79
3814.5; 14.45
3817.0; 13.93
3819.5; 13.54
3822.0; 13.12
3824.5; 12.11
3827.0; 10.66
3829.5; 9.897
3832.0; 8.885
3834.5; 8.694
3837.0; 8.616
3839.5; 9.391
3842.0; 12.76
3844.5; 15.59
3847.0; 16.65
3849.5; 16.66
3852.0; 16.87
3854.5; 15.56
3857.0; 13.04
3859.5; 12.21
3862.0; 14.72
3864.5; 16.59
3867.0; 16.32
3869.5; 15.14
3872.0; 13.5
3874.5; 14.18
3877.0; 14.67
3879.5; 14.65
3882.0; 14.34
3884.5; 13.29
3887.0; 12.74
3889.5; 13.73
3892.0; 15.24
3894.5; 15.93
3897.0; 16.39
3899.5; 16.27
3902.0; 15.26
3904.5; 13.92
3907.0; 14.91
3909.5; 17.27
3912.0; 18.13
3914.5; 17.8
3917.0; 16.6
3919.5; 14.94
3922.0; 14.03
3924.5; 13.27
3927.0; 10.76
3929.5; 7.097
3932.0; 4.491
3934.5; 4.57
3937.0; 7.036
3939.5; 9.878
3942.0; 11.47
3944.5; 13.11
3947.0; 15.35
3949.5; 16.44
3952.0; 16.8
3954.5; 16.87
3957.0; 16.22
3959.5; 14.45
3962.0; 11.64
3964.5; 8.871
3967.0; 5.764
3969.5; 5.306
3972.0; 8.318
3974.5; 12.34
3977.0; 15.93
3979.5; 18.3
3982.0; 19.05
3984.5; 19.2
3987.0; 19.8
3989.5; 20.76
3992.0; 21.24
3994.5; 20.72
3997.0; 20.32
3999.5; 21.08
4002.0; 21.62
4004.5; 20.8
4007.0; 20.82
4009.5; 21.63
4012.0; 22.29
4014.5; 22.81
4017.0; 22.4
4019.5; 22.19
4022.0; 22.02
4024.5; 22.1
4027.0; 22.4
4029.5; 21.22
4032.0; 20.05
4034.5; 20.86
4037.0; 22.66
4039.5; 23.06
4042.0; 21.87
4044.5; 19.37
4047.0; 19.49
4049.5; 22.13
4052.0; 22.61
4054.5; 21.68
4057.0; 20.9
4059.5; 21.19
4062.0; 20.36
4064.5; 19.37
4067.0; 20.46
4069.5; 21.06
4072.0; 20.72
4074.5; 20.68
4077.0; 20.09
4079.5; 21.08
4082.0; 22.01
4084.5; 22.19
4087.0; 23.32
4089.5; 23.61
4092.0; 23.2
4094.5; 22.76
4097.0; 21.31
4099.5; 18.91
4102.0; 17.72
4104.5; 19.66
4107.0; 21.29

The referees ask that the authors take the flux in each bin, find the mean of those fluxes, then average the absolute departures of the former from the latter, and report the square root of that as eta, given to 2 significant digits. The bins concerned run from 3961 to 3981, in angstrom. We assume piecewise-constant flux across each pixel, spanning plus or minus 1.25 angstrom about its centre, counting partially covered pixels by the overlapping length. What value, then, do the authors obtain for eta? 1.9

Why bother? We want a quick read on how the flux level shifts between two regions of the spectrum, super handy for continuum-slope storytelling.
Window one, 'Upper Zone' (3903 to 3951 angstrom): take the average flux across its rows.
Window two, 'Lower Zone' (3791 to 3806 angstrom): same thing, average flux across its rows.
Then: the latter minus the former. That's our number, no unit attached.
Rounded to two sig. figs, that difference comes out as 2.2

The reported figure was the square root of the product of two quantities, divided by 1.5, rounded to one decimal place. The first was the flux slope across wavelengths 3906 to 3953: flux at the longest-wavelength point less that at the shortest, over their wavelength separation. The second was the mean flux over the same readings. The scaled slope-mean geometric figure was 0.5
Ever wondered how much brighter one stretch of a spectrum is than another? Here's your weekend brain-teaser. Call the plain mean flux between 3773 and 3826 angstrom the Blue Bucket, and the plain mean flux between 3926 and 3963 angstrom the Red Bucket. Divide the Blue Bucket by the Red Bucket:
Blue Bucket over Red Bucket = 1.3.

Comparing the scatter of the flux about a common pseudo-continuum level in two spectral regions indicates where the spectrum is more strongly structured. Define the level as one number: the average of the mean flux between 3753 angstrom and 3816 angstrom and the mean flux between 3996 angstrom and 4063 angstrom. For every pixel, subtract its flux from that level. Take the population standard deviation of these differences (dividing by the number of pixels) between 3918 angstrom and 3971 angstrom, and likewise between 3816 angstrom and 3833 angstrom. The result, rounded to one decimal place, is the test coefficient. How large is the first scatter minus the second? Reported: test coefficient 2.4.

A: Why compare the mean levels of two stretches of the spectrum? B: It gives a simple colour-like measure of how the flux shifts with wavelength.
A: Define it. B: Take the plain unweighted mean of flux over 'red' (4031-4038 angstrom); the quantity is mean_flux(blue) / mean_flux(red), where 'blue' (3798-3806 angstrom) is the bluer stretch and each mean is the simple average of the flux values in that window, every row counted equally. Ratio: 0.7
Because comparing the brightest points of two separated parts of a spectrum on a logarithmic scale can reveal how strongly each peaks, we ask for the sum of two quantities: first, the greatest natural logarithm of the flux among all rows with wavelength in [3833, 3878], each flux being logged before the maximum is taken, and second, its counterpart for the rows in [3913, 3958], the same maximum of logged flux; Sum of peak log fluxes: 5.7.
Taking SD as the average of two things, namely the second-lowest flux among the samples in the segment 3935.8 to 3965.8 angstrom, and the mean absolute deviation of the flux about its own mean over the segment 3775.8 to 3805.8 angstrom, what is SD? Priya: 5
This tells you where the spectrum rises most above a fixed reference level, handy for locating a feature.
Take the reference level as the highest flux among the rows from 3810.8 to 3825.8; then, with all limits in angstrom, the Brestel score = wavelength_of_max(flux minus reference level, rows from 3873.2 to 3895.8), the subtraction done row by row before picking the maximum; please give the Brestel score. 3894.5 angstrom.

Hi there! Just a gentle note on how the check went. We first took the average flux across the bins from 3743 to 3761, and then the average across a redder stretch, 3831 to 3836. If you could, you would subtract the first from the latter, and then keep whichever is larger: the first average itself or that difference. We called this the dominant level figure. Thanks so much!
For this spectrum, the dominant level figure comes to 12.7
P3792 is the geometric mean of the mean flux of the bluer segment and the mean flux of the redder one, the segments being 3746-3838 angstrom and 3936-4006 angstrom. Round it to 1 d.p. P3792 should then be 14.8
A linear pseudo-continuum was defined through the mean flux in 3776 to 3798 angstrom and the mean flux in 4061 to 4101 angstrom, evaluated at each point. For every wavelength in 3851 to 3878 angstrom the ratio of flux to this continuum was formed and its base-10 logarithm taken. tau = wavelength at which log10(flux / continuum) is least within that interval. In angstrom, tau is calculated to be 3859.5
